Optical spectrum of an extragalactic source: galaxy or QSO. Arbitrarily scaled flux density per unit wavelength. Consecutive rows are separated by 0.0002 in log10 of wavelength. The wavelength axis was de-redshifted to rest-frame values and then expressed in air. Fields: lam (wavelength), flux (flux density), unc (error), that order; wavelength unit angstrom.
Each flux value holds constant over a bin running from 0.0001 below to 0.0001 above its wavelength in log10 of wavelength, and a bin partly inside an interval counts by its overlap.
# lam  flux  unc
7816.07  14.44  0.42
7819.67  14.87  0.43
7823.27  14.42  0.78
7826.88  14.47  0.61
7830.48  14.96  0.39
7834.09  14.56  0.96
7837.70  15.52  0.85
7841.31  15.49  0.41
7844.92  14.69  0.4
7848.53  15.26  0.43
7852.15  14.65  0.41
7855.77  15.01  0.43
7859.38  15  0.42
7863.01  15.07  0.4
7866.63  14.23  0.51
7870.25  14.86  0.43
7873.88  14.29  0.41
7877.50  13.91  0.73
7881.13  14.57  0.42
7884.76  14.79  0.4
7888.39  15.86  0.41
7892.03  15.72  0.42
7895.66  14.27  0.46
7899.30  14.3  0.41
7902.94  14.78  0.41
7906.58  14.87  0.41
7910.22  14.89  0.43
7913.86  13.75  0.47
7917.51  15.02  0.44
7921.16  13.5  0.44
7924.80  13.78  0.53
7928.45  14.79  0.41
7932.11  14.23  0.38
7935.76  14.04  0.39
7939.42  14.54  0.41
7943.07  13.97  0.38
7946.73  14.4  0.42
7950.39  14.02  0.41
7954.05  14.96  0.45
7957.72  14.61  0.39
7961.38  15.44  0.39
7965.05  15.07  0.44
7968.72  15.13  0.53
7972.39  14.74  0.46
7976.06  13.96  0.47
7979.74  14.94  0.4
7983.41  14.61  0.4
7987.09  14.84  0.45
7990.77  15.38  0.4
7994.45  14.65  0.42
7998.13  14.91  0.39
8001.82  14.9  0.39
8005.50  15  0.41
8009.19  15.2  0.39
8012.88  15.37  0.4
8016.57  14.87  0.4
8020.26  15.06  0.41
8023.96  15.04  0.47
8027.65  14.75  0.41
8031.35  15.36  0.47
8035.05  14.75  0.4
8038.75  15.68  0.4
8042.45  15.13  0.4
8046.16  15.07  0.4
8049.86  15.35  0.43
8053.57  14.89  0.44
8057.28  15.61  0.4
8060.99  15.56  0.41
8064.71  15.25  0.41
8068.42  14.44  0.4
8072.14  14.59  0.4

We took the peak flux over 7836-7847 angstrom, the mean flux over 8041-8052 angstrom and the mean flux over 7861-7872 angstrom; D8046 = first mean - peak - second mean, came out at -15.1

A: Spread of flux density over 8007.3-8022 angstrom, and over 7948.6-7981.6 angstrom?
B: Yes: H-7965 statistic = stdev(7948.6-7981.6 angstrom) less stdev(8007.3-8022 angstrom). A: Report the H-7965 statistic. 0.3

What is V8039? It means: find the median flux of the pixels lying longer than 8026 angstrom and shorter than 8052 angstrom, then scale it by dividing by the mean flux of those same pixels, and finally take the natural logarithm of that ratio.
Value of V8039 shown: -0.002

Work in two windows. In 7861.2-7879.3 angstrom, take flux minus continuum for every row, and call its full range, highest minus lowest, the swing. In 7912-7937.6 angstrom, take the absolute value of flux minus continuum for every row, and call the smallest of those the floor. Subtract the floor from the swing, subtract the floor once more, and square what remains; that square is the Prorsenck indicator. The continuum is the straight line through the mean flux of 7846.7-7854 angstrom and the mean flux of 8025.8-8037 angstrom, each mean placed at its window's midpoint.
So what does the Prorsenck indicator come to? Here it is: 1.06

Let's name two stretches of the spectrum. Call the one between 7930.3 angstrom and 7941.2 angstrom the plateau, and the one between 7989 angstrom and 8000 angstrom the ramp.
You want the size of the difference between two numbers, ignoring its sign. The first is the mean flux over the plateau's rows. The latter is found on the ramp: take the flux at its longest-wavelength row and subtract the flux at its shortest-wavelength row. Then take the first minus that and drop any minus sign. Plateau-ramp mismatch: 14.74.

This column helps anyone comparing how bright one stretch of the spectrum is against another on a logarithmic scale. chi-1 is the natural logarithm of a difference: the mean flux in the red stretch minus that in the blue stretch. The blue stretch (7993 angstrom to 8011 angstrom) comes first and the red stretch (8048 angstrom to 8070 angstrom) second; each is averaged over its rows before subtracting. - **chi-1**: -1.4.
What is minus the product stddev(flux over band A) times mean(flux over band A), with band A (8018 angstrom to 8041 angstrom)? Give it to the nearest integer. -5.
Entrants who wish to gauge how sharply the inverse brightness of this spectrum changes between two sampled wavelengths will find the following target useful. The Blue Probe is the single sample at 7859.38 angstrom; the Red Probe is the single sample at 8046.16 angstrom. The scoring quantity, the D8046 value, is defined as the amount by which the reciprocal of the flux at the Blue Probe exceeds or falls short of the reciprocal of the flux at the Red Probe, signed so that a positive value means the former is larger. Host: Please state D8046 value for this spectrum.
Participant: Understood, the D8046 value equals 0.0003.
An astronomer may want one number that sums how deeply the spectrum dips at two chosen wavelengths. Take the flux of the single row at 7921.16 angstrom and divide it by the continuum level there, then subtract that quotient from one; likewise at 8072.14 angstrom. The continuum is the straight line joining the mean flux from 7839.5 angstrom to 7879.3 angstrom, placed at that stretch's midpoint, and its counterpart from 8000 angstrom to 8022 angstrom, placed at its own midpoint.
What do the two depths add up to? 0.13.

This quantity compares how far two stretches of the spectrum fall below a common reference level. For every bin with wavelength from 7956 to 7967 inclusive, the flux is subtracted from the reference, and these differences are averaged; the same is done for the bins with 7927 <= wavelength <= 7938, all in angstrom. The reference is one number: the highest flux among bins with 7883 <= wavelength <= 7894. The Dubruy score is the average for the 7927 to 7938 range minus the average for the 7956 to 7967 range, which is 0.7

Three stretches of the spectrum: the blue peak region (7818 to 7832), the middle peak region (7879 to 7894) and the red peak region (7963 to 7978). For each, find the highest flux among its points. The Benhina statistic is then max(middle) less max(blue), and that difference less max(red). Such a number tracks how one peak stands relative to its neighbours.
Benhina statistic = -14.2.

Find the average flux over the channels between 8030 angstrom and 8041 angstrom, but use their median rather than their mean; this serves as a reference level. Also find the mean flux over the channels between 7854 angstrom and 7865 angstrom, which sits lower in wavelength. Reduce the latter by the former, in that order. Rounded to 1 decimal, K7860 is -0.3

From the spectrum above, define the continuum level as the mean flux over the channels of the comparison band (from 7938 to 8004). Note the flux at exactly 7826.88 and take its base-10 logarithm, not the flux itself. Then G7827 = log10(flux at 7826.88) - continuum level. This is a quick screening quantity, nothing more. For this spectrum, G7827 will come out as -13.57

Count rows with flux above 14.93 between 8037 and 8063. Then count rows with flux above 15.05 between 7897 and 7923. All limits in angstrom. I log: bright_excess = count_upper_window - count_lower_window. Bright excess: 6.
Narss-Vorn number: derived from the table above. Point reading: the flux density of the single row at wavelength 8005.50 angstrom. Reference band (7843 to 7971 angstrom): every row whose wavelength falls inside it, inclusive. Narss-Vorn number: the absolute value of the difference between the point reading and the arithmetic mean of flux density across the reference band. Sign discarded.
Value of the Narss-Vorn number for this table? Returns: 0.36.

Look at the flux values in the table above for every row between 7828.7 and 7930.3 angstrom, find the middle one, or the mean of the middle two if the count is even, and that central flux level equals 14.79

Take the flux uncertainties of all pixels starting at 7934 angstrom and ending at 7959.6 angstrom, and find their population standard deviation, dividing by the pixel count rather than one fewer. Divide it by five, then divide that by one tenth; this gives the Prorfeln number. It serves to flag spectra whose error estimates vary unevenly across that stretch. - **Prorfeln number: 0.044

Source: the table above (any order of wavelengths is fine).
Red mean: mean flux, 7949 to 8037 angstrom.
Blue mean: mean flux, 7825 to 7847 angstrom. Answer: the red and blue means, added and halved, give 14.9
